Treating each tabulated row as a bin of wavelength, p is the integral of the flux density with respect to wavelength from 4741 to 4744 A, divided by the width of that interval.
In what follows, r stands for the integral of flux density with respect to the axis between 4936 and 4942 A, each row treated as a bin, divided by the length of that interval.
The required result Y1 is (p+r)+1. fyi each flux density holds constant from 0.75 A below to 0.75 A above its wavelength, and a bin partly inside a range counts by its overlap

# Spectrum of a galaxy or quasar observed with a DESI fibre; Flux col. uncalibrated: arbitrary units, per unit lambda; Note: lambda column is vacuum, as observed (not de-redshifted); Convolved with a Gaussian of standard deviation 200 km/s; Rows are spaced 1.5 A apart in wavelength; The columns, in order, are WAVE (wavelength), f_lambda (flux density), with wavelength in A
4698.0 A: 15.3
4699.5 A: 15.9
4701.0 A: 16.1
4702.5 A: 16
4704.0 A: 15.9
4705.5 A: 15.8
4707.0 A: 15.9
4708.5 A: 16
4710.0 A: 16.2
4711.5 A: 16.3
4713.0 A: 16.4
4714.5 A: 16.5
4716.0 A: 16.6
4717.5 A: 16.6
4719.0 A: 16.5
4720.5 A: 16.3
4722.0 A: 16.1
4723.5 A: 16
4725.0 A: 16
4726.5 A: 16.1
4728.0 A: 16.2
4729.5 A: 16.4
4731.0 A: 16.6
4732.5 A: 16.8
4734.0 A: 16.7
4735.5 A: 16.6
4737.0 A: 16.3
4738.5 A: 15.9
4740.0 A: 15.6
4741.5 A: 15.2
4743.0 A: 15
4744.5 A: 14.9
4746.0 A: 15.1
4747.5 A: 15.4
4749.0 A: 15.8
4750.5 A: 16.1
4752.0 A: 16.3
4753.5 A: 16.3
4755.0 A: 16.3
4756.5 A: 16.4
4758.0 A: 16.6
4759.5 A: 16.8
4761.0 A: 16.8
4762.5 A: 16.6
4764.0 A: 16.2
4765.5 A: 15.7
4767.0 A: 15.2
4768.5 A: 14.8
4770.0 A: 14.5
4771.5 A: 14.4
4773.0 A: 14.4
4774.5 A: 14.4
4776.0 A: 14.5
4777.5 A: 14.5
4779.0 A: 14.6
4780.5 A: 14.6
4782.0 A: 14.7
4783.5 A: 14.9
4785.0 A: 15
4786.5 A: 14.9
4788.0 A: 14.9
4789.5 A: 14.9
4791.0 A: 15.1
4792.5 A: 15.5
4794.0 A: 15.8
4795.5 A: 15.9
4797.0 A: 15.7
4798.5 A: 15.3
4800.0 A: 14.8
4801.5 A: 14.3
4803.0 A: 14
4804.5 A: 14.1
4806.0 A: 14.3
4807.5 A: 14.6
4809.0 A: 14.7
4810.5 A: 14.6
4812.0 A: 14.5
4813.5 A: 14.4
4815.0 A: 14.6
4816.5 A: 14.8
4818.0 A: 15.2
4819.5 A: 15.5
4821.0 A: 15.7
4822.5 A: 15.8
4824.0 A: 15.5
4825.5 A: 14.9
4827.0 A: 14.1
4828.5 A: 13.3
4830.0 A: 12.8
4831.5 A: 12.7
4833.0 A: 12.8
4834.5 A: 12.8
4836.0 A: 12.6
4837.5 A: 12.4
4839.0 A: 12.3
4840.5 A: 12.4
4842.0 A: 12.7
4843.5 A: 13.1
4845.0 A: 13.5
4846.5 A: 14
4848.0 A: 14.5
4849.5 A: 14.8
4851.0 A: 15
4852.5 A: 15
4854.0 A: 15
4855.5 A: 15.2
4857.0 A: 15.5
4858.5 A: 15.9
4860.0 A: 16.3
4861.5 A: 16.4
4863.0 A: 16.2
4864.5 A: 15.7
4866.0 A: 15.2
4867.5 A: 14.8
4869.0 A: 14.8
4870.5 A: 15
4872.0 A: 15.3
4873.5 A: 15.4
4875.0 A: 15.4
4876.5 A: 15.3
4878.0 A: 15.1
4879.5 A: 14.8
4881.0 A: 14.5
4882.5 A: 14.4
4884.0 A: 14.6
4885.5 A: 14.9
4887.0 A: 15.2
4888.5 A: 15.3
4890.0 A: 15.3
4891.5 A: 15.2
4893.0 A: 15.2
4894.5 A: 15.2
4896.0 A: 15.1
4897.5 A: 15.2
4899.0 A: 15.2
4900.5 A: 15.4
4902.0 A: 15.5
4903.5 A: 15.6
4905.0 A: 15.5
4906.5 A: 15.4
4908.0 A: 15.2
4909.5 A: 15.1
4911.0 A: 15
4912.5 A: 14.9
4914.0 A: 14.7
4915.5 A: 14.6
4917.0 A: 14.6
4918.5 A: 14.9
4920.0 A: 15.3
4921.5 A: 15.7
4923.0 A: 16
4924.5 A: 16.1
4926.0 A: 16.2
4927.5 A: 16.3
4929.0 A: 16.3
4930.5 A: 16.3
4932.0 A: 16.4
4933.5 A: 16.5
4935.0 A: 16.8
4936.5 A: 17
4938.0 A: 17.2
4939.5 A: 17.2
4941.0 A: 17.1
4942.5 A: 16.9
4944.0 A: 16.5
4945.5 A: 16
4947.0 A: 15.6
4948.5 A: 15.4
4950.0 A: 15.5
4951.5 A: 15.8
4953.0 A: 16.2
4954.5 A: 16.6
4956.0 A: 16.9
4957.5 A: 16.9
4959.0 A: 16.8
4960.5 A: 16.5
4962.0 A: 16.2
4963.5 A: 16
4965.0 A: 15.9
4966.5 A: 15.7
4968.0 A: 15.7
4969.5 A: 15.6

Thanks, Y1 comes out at 33.2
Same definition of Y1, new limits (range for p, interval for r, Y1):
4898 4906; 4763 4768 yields 32.1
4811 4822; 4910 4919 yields 30.8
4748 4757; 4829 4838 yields 29.9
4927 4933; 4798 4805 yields 31.8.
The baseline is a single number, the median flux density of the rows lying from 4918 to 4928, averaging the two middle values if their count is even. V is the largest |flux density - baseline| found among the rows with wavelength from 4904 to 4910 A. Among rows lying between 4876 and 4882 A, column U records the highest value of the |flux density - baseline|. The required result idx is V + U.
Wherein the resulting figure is 2.4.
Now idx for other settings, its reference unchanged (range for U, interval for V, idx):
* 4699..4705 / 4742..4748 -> 1.2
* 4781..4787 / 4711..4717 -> 1.9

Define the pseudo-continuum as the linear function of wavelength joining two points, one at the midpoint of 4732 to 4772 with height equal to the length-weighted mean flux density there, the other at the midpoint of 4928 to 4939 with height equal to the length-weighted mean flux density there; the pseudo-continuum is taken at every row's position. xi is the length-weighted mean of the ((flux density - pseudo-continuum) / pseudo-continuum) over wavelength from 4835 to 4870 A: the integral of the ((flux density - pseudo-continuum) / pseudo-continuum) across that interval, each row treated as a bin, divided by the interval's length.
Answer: -0.11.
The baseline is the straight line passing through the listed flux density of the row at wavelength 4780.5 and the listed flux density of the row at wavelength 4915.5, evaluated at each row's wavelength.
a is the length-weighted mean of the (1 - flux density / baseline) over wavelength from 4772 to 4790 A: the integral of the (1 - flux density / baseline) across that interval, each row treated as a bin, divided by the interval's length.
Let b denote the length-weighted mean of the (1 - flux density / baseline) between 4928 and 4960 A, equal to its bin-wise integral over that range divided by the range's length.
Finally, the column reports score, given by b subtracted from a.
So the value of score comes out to 0.12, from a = -0.006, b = -0.128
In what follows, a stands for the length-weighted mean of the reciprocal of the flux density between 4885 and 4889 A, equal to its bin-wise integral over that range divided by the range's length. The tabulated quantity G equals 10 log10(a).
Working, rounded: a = 0.0661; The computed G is -11.8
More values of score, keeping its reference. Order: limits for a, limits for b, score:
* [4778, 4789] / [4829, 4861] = -0.06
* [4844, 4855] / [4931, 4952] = 0.13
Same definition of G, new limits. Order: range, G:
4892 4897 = -11.8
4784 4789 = -11.7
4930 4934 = -12.1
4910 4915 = -11.7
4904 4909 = -11.9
